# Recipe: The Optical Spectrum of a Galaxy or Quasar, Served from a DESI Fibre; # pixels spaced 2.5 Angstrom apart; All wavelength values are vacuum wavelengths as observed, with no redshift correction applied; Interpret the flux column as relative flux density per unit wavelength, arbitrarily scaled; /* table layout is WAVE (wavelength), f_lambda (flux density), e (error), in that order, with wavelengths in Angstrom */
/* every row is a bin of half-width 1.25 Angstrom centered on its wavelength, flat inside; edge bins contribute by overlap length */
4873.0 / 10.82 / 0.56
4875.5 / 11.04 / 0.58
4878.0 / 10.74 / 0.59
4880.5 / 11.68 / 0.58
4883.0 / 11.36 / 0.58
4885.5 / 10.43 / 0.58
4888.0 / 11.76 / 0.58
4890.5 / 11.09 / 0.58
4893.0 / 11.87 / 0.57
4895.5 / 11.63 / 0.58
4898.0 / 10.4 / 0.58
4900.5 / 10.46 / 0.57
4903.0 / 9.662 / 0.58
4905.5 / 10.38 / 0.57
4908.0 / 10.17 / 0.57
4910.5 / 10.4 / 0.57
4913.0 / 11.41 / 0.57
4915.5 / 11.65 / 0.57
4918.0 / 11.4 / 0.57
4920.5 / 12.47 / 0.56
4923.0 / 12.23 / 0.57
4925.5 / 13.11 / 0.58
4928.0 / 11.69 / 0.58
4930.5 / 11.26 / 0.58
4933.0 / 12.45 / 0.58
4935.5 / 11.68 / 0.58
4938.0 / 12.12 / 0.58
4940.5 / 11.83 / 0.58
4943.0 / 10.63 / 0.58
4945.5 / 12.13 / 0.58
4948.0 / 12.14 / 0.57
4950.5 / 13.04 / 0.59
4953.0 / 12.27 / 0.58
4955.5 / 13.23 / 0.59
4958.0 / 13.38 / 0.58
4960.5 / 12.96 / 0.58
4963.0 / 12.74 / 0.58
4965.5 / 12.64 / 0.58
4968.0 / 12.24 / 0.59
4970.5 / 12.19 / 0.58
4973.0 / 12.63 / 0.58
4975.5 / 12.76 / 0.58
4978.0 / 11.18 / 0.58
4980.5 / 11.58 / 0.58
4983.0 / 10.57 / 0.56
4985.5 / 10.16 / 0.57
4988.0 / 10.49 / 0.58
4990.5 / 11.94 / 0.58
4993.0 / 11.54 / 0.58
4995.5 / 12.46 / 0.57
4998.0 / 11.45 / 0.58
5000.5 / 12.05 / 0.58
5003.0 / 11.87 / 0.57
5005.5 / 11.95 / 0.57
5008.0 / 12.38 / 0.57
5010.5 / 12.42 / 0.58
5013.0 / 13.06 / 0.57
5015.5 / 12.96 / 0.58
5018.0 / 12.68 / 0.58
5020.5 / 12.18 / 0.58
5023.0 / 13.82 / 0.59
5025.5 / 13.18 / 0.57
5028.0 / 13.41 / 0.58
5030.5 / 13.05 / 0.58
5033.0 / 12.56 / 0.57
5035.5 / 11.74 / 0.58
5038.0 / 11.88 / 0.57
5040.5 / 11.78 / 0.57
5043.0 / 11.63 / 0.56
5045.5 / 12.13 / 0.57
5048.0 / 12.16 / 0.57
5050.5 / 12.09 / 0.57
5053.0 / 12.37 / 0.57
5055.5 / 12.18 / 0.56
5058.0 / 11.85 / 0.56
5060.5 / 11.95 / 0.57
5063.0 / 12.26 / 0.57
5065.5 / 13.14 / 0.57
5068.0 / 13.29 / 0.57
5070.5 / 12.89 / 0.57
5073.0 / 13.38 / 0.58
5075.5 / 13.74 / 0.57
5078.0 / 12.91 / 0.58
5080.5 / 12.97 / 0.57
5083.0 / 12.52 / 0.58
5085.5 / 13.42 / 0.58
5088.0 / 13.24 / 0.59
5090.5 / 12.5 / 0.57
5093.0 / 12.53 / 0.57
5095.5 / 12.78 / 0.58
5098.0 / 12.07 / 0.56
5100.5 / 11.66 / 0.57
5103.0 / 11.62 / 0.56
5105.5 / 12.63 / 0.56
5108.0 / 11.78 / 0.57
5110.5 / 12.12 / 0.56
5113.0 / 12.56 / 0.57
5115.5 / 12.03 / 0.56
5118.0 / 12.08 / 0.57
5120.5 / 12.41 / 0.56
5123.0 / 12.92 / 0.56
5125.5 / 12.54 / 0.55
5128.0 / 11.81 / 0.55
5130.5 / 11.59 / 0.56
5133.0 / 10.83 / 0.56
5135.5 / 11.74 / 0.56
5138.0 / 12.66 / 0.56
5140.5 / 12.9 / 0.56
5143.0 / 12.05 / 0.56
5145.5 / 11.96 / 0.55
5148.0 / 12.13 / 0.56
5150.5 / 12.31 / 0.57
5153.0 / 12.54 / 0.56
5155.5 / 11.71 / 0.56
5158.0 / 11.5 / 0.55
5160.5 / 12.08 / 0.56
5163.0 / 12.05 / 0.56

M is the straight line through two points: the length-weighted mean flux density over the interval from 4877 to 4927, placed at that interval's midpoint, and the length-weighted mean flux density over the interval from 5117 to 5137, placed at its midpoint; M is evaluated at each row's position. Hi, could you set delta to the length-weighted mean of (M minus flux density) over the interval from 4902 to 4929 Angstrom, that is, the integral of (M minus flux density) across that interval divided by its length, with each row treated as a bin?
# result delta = -0.1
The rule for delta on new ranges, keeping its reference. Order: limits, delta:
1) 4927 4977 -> -0.9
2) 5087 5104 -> -0.5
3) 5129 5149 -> 0.1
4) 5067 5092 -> -1.2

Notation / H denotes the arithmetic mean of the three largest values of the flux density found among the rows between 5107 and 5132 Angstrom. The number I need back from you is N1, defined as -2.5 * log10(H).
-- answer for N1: -2.76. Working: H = 12.7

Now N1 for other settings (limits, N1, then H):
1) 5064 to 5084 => -2.82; 13.5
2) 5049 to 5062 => -2.72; 12.2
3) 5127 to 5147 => -2.75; 12.5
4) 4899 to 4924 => -2.71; 12.1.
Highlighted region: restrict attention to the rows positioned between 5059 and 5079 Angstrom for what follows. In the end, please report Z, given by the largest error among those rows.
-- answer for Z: 0.580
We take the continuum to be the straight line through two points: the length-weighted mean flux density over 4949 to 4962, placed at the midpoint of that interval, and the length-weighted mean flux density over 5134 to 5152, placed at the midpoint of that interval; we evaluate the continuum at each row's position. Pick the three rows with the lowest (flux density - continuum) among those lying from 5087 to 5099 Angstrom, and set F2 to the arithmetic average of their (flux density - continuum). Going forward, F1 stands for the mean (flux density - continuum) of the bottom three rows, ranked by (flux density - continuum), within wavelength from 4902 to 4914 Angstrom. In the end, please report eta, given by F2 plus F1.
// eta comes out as -3.1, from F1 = -3.1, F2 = -0.06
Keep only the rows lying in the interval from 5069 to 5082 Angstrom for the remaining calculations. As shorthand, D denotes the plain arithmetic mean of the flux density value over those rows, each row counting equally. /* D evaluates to 13.2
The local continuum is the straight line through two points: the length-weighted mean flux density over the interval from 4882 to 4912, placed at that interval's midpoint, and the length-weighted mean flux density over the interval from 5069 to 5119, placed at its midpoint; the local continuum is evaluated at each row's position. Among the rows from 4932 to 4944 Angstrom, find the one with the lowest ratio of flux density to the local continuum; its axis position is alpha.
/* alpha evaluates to 4943.0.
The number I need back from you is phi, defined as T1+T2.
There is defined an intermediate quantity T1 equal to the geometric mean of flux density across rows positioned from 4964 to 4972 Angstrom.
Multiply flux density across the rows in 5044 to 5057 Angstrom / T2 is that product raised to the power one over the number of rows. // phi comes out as 24.5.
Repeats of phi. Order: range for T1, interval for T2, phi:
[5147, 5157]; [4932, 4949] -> 24.0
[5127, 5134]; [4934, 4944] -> 23.0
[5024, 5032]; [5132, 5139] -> 24.9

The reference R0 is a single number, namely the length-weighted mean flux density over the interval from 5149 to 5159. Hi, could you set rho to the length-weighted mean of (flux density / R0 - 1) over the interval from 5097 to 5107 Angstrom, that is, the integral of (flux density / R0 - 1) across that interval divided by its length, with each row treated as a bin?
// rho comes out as -0.004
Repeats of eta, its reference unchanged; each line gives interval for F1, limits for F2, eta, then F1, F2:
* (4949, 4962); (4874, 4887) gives -2.7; -0.2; -2.51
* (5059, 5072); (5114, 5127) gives -0.3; -0.2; -0.16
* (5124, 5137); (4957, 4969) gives -1.3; -0.9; -0.38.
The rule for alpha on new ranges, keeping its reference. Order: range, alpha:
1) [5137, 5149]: 5145.5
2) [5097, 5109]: 5103.0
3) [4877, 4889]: 4885.5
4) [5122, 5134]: 5133.0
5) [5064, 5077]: 5070.5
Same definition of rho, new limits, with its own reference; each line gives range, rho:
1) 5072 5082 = 0.100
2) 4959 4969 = 0.053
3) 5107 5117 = 0.008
